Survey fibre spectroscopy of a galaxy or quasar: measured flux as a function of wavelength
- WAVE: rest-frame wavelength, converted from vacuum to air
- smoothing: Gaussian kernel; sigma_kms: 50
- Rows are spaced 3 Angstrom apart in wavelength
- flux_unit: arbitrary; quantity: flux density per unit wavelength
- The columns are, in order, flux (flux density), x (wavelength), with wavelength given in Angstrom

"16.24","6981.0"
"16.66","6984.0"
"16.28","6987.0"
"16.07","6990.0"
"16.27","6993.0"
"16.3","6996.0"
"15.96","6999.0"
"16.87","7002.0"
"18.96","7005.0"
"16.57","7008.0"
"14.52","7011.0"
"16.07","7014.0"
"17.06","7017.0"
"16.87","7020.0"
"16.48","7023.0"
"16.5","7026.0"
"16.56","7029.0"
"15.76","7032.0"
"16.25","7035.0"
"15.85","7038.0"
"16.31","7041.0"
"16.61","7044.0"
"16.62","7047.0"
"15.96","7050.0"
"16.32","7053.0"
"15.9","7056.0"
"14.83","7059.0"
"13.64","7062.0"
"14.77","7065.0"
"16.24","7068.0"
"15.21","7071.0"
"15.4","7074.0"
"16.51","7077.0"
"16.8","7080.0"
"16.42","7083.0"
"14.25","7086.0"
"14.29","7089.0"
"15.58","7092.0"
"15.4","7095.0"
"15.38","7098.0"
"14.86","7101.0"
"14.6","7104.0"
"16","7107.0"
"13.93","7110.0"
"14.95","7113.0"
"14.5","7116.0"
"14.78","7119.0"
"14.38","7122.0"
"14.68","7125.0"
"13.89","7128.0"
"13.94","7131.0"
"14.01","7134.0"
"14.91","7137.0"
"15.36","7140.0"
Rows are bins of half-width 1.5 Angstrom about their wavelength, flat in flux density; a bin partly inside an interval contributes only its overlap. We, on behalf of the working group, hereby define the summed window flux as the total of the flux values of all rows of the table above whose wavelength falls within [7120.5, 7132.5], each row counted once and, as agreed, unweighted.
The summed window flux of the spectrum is 56.9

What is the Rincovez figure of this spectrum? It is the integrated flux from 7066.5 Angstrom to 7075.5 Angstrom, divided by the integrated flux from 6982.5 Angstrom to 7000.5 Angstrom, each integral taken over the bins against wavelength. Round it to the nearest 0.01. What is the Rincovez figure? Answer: 0.48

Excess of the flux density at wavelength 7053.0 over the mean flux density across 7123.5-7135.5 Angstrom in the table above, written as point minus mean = 2.19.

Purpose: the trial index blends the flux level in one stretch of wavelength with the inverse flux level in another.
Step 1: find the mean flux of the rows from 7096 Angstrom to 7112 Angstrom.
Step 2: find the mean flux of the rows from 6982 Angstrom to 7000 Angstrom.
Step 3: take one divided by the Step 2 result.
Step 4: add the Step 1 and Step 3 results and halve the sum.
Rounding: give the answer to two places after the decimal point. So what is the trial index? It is 7.51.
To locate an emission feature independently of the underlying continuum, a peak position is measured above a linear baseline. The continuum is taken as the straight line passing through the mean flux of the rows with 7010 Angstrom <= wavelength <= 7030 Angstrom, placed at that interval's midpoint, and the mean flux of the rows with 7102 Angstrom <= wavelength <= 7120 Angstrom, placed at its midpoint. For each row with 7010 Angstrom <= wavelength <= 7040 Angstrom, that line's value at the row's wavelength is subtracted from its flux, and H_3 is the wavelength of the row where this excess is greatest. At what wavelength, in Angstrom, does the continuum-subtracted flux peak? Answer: 7017.0 Angstrom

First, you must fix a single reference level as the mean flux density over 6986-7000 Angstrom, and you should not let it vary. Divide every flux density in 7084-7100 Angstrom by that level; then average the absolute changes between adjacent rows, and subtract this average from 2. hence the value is 1.98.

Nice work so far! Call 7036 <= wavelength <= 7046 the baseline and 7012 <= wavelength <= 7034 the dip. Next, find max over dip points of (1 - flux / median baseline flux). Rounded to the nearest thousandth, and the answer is 0.034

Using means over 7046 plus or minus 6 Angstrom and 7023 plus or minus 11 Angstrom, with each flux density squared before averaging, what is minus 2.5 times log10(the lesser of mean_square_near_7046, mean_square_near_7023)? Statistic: -6.07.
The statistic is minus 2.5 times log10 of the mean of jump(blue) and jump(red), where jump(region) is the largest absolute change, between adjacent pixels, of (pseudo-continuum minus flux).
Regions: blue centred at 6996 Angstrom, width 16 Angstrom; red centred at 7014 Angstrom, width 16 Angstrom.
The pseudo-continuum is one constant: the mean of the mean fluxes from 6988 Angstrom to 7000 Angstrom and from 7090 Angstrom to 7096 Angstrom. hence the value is -0.4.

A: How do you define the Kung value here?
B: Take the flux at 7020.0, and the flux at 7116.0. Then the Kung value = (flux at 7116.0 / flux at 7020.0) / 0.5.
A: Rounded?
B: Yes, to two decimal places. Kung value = 1.72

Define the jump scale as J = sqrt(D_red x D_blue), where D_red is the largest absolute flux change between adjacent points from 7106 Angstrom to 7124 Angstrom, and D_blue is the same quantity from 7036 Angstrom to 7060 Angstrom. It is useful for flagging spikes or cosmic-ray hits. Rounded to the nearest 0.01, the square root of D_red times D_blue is 1.49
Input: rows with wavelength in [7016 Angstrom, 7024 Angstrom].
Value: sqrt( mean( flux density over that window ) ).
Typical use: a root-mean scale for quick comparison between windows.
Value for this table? 4.10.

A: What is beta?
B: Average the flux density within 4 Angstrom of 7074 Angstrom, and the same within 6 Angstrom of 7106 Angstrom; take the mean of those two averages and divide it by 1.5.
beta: 10.18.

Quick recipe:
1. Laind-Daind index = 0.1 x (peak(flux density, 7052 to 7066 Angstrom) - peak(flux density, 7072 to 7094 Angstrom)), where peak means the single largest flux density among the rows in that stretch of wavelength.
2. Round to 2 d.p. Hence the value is -0.05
